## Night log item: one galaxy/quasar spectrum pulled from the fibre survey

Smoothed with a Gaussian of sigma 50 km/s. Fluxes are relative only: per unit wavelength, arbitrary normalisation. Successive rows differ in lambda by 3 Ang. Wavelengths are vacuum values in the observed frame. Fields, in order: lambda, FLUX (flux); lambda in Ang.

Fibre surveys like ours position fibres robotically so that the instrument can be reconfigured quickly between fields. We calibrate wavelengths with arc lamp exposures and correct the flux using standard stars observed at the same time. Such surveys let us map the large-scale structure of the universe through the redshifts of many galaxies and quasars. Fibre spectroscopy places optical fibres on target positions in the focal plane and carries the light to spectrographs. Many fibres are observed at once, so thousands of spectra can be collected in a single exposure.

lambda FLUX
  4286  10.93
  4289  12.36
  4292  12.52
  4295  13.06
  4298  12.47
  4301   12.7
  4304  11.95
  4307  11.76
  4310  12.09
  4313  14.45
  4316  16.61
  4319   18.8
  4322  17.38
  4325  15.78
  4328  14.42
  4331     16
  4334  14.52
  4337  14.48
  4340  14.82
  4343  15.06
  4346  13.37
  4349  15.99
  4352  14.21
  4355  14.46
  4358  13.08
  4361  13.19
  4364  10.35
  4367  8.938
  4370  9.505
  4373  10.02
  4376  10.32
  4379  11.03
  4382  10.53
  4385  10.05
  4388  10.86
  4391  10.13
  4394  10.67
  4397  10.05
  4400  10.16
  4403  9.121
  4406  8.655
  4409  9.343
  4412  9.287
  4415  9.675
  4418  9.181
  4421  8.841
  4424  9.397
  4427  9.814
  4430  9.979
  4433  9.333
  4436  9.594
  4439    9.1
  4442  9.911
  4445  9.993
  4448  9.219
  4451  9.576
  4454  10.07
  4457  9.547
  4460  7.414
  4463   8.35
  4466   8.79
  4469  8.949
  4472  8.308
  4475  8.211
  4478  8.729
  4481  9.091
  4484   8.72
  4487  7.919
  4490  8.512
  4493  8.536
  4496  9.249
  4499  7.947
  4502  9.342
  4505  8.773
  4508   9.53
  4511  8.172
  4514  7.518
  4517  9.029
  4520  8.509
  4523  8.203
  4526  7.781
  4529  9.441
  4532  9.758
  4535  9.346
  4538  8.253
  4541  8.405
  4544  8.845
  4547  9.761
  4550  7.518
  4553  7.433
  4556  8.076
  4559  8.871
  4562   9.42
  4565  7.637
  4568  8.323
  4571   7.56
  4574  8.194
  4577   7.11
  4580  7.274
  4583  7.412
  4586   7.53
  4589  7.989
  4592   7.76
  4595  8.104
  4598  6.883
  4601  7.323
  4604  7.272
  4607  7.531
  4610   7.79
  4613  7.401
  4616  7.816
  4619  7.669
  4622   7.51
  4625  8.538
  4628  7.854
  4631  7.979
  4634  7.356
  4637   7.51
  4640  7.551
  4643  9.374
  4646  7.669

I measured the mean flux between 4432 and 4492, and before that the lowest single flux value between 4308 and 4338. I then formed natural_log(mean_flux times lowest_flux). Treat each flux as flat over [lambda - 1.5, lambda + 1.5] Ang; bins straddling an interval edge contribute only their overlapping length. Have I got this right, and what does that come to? 4.7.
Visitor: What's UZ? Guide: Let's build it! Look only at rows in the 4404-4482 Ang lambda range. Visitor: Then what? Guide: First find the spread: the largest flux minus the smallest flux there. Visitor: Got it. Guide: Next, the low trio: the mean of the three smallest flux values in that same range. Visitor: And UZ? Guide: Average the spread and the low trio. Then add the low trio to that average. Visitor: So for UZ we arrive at 13.3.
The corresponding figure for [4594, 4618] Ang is 11.3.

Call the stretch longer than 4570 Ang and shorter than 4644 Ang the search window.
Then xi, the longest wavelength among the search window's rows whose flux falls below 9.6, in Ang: 4643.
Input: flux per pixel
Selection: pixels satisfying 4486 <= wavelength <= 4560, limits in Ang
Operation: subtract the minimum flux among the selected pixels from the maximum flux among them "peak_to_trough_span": 2.3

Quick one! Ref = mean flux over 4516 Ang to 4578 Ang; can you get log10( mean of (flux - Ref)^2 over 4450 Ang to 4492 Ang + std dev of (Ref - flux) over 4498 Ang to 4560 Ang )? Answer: 0.10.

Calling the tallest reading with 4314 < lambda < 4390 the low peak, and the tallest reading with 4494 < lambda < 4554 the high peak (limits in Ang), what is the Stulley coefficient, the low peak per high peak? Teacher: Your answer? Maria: 1.9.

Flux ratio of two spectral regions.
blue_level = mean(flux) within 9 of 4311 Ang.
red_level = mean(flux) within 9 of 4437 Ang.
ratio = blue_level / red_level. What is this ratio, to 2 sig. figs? 1.5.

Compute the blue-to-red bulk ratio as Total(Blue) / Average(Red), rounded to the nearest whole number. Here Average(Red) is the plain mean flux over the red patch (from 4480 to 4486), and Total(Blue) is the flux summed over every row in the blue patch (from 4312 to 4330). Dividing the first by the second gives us 11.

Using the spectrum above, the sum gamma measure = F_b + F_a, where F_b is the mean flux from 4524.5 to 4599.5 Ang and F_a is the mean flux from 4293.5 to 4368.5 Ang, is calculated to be 22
